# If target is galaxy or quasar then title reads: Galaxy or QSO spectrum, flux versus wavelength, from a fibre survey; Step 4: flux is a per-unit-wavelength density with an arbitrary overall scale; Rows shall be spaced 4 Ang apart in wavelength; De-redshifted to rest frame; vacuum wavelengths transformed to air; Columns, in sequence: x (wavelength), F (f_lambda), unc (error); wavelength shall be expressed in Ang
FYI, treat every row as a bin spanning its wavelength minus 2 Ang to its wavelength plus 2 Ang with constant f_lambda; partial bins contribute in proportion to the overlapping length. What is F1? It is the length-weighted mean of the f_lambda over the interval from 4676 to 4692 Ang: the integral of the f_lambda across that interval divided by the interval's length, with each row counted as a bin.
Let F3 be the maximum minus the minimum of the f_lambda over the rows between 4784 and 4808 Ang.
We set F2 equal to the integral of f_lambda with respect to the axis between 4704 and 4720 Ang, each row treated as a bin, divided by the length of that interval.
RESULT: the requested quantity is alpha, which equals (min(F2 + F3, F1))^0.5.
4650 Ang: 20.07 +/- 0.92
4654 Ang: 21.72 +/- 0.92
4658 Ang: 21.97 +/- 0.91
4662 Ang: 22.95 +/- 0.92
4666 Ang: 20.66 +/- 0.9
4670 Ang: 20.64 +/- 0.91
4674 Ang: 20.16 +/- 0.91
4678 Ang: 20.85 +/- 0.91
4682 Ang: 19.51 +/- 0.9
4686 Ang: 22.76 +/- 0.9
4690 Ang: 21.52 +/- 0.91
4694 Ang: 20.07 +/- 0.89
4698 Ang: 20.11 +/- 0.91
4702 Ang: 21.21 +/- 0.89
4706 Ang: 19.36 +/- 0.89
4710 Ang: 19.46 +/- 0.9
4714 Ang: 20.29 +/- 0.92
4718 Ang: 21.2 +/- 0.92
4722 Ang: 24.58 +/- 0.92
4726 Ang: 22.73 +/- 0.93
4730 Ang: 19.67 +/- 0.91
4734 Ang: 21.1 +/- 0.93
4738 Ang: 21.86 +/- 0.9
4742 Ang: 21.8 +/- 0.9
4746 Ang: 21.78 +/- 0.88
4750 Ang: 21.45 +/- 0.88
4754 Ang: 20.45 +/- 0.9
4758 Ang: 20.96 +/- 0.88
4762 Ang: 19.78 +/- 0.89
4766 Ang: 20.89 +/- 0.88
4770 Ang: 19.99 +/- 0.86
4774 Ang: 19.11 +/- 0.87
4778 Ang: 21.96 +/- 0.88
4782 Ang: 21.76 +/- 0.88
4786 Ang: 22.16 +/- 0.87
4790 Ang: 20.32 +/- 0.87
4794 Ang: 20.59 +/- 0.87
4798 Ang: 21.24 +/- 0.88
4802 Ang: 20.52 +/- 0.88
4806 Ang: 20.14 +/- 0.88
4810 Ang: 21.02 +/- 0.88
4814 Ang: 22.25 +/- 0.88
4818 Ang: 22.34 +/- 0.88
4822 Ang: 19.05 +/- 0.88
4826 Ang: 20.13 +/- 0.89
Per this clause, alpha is 4.60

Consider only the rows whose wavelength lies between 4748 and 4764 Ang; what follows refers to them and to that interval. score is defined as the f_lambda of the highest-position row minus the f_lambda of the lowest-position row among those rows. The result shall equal -1.7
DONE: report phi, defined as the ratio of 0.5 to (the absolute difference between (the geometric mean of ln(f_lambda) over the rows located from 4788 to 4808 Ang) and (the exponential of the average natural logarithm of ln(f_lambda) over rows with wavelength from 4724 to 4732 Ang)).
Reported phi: 18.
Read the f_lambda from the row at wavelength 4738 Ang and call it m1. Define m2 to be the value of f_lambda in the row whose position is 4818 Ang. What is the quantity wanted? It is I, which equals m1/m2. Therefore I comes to 0.98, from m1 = 21.86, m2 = 22.34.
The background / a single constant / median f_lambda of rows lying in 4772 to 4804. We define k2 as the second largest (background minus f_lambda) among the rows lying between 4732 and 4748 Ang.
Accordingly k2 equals -0.9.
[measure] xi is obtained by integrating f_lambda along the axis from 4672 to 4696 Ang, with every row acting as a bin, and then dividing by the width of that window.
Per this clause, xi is 20.8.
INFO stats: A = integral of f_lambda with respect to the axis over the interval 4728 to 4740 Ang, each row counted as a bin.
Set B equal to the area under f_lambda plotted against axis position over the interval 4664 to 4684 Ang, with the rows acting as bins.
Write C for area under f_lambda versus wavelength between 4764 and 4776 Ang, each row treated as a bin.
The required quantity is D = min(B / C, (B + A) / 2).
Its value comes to 1.7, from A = 251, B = 407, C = 240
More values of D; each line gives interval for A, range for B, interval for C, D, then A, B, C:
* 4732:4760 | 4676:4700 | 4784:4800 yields 1.5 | 598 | 499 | 337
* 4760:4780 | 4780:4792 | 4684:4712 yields 0.4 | 407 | 257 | 578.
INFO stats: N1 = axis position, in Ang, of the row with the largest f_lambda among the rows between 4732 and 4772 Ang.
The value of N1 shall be 4738 Ang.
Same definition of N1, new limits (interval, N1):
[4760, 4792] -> 4786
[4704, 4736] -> 4722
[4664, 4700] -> 4686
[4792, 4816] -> 4814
